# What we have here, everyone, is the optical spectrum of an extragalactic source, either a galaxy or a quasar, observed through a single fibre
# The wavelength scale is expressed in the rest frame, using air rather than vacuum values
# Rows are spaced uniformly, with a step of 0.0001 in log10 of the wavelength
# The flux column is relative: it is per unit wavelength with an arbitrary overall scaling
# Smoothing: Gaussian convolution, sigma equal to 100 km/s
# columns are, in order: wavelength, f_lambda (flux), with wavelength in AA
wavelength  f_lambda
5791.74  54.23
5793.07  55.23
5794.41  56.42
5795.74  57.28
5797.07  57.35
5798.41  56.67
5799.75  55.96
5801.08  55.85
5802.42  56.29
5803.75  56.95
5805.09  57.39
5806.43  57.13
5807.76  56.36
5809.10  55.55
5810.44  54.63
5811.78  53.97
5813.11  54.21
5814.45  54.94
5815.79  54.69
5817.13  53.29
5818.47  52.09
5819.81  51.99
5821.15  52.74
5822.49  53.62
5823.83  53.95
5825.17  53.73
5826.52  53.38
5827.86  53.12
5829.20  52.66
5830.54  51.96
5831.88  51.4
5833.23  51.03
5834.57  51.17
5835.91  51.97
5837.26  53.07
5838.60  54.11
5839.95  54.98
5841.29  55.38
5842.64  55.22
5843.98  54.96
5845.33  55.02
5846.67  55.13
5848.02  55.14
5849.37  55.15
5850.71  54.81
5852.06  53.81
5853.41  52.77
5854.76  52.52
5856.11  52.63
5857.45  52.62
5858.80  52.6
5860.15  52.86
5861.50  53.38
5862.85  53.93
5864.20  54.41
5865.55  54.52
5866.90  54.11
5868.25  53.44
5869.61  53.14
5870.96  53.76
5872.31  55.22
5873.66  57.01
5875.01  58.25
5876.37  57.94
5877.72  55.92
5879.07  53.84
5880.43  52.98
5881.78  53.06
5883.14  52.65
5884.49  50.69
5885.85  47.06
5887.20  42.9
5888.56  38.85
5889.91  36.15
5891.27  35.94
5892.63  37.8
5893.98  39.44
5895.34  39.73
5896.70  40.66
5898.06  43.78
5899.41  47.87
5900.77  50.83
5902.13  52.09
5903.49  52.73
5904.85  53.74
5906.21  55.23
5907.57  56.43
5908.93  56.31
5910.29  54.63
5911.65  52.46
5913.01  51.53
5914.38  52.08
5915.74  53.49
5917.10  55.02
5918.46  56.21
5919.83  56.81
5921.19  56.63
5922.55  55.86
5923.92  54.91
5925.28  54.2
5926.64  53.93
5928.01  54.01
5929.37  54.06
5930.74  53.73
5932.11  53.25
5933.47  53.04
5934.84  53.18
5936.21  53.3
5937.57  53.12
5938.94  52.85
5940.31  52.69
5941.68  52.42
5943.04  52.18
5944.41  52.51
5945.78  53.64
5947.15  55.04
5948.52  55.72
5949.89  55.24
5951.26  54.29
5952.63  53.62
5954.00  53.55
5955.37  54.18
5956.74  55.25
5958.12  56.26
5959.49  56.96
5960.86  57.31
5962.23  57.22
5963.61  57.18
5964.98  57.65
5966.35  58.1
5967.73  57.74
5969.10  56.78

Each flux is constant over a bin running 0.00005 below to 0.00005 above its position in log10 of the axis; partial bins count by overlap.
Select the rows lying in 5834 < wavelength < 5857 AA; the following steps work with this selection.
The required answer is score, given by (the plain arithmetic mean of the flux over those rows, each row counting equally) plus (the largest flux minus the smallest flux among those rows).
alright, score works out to 58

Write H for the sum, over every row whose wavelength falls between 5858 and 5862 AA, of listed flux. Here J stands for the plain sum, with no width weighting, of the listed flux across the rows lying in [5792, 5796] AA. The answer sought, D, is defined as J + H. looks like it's 328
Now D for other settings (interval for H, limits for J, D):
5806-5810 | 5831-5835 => 323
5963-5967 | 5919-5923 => 342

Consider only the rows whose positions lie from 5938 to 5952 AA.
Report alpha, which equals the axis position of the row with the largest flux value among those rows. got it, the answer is 5948.52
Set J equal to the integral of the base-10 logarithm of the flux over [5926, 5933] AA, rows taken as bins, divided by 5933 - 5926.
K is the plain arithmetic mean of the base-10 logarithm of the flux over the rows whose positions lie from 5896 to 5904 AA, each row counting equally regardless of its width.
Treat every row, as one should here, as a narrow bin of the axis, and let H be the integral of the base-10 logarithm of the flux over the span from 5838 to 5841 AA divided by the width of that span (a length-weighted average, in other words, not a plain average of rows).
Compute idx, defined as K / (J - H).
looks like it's -225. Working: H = 1.74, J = 1.73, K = 1.68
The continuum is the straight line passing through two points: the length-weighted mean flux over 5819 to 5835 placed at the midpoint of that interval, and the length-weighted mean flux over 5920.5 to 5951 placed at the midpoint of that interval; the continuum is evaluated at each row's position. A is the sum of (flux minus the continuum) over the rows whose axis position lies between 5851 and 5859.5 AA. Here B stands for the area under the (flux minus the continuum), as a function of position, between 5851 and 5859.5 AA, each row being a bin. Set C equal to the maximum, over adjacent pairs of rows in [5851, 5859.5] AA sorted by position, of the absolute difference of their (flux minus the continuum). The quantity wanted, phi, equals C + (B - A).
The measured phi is 2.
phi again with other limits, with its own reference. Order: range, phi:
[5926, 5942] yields -2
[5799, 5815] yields 15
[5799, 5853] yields 24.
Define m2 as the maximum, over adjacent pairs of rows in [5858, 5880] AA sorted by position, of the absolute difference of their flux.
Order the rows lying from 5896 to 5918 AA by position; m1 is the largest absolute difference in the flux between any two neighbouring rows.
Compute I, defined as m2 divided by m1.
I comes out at 0.51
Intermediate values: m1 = 4.1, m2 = 2.1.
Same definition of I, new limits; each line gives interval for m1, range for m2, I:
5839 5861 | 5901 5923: 2.09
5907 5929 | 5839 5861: 0.48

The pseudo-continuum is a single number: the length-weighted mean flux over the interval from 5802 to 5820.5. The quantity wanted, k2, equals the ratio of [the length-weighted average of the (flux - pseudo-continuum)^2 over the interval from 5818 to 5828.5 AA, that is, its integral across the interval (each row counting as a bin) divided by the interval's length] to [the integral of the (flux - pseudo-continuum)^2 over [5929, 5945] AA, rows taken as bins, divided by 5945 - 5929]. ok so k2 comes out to 1.0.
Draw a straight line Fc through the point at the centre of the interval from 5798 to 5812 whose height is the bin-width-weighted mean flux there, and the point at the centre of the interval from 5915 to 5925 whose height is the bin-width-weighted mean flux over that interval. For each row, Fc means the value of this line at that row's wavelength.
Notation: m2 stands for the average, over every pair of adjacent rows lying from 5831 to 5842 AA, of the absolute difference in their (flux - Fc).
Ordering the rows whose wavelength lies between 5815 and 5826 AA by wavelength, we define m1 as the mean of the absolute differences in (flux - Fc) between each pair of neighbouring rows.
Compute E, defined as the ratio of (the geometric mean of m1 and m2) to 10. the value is 0.069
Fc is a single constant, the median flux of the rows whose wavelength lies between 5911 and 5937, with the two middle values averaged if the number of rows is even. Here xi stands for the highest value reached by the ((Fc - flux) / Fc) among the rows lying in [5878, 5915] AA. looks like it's 0.334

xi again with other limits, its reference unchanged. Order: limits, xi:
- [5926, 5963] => 0.032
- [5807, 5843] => 0.054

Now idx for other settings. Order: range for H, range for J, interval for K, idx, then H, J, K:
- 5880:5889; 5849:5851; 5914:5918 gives 27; 1.68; 1.75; 1.73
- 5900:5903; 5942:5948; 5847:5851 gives 91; 1.71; 1.73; 1.74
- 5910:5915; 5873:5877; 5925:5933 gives 42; 1.72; 1.76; 1.73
